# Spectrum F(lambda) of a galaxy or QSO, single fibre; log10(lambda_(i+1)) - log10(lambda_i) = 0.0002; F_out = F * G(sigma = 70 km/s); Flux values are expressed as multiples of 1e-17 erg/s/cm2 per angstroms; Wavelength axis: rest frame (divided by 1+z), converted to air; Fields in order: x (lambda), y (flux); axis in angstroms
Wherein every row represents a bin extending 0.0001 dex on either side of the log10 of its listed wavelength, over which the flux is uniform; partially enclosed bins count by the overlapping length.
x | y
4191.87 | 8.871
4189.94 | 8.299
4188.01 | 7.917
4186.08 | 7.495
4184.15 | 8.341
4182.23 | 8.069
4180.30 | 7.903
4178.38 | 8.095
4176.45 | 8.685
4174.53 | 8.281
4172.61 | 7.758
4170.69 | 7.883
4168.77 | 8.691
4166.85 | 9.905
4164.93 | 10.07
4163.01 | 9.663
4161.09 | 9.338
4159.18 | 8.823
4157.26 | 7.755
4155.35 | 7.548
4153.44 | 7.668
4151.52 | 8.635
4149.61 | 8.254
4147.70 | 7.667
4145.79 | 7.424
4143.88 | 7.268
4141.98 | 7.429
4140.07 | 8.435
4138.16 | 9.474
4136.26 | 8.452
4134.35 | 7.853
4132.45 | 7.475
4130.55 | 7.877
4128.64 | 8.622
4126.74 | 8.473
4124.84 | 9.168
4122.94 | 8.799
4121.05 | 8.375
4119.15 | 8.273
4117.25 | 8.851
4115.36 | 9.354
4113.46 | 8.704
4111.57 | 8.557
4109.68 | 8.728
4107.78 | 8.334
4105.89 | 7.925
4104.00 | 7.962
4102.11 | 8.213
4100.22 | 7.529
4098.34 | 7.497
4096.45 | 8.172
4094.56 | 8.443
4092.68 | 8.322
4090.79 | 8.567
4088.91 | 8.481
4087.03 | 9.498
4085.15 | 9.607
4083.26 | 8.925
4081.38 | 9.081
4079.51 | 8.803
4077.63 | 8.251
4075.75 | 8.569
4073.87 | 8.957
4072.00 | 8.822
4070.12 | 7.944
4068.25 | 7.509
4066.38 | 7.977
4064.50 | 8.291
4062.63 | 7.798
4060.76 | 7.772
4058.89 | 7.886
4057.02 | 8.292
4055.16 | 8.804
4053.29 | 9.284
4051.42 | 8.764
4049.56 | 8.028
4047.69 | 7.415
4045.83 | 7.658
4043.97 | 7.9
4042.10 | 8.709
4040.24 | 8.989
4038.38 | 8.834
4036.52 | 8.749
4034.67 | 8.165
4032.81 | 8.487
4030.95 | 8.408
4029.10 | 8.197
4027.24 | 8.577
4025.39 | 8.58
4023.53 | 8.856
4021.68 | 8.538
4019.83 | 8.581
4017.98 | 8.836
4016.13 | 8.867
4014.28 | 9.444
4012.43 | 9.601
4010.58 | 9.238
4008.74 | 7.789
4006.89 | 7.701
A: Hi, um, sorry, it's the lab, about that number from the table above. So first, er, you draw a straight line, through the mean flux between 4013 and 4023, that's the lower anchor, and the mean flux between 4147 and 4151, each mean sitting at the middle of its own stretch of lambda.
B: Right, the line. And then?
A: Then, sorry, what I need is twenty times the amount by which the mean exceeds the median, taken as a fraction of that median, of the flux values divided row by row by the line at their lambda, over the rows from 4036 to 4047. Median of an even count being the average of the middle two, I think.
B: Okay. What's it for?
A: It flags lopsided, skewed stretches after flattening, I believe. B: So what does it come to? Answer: -0.6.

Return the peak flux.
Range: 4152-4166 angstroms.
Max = 10.07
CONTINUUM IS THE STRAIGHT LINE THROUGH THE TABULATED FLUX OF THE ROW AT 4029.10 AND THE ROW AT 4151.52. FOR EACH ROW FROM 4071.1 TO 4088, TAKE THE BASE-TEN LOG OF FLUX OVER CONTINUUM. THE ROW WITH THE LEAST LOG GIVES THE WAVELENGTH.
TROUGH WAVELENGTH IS 4077.63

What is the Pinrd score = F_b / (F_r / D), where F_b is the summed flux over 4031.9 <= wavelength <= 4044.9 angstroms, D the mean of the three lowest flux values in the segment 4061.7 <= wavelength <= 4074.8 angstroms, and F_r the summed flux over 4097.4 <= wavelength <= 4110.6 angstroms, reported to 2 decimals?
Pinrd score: 8.25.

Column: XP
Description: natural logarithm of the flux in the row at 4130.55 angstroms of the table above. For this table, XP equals 2.06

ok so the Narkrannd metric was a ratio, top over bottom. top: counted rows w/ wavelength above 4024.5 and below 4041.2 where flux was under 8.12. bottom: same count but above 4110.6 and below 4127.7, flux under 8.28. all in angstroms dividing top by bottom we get 0.0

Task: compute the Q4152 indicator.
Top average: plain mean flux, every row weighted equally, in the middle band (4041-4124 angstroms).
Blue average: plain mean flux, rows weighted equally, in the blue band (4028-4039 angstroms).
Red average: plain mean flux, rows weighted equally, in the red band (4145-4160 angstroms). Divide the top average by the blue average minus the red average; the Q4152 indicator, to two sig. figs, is 17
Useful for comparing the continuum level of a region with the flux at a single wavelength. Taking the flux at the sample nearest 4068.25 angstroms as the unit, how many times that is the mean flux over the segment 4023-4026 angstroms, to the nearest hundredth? 1.16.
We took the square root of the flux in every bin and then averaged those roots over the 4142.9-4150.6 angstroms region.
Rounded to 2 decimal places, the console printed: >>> 2.77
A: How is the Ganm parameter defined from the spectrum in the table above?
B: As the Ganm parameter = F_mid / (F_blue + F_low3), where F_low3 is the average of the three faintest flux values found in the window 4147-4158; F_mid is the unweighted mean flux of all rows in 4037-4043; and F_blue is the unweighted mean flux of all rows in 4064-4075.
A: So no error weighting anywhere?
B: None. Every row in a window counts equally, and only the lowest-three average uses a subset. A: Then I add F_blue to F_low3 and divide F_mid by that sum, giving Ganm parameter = 0.557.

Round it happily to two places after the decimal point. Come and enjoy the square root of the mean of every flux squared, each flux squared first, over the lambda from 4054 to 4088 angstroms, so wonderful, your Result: 8.51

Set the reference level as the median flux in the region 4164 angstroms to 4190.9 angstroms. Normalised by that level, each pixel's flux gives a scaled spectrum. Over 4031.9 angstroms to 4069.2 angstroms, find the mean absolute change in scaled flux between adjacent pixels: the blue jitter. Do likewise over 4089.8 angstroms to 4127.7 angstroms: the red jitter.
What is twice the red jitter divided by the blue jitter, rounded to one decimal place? 1.8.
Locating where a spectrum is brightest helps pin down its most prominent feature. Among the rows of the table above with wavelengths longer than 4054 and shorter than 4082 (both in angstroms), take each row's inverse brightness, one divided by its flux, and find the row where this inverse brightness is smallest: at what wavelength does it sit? 4081.38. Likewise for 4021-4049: 4040.24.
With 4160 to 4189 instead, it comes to 4164.93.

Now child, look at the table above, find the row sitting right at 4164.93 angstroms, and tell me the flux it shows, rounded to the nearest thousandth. 10.070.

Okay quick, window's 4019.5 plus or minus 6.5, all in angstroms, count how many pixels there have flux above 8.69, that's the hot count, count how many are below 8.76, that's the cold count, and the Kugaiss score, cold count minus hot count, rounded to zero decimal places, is -1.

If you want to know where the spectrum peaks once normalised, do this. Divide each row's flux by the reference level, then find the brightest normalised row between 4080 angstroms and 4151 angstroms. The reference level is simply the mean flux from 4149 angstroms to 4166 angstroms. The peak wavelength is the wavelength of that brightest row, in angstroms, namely 4085.15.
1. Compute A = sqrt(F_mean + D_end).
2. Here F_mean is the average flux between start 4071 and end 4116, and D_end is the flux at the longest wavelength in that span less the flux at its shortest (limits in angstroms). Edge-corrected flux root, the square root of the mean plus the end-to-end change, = 3.01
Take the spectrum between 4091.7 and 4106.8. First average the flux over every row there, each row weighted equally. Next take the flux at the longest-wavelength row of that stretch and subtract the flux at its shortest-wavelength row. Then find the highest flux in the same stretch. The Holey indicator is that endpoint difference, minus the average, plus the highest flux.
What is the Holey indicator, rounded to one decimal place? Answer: 0.0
